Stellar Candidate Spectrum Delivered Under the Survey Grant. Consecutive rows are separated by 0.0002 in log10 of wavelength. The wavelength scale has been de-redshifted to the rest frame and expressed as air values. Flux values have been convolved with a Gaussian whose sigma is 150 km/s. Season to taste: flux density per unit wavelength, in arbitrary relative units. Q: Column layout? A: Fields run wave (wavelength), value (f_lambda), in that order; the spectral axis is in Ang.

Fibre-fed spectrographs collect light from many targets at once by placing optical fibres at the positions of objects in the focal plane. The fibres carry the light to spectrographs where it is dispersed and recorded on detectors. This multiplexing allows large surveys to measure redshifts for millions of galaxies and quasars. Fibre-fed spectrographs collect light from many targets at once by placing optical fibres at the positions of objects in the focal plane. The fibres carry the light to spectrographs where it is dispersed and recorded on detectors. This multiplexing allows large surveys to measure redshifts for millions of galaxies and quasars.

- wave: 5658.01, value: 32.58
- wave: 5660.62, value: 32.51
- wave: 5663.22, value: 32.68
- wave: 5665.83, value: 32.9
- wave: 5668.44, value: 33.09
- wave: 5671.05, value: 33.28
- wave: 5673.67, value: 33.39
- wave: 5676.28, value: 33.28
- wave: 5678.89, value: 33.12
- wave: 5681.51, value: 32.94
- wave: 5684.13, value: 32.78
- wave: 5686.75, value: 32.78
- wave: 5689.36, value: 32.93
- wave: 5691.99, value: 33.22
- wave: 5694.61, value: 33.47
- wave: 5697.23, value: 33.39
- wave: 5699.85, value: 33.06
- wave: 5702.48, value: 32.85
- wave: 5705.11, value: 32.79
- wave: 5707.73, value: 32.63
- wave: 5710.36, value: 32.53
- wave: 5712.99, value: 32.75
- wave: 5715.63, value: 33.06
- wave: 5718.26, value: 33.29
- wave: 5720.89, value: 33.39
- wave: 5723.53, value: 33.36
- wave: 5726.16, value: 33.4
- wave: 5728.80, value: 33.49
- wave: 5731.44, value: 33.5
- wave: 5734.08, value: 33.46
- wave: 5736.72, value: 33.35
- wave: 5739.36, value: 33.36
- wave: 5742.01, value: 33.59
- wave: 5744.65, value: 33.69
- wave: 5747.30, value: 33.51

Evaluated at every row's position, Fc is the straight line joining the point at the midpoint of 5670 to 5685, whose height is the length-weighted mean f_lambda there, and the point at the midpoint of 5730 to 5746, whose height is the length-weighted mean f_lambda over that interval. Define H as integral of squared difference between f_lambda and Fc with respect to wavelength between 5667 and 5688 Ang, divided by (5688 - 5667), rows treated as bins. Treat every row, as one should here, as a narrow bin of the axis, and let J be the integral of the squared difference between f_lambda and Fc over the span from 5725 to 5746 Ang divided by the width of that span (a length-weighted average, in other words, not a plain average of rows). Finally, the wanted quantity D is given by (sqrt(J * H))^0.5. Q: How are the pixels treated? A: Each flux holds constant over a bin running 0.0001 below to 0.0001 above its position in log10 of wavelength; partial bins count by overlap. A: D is 0.16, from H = 0.062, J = 0.01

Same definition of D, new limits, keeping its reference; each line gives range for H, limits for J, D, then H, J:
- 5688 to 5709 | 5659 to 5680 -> 0.31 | 0.134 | 0.07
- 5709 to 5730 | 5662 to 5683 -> 0.28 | 0.134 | 0.04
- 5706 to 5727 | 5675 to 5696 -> 0.33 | 0.195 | 0.06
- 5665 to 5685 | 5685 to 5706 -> 0.25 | 0.044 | 0.10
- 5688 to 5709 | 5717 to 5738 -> 0.15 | 0.134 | 0.00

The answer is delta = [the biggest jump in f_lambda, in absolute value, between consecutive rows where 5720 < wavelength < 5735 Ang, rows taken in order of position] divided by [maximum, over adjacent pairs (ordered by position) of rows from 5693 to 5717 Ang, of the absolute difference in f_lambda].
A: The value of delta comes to 0.27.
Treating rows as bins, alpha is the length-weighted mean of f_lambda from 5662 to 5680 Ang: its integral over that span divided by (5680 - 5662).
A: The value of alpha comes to 33.1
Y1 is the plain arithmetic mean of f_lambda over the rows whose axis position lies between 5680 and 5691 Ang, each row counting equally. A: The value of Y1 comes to 32.9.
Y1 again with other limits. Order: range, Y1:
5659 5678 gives 33.0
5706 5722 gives 32.9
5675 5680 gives 33.2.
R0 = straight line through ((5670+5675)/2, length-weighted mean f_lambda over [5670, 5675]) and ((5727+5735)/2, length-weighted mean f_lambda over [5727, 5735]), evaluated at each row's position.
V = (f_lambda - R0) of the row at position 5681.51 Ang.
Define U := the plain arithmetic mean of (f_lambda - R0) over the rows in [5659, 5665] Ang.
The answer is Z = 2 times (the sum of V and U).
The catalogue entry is -2.2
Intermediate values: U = -0.69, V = -0.39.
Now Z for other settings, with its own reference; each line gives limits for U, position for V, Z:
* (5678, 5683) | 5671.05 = -0.6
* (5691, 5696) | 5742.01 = 0.2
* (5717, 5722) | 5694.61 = 0.0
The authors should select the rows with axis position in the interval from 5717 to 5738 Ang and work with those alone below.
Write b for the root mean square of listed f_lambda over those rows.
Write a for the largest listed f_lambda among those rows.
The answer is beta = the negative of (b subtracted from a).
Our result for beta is -0.09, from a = 33.5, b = 33.4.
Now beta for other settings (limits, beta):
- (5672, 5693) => -0.33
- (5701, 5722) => -0.48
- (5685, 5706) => -0.41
